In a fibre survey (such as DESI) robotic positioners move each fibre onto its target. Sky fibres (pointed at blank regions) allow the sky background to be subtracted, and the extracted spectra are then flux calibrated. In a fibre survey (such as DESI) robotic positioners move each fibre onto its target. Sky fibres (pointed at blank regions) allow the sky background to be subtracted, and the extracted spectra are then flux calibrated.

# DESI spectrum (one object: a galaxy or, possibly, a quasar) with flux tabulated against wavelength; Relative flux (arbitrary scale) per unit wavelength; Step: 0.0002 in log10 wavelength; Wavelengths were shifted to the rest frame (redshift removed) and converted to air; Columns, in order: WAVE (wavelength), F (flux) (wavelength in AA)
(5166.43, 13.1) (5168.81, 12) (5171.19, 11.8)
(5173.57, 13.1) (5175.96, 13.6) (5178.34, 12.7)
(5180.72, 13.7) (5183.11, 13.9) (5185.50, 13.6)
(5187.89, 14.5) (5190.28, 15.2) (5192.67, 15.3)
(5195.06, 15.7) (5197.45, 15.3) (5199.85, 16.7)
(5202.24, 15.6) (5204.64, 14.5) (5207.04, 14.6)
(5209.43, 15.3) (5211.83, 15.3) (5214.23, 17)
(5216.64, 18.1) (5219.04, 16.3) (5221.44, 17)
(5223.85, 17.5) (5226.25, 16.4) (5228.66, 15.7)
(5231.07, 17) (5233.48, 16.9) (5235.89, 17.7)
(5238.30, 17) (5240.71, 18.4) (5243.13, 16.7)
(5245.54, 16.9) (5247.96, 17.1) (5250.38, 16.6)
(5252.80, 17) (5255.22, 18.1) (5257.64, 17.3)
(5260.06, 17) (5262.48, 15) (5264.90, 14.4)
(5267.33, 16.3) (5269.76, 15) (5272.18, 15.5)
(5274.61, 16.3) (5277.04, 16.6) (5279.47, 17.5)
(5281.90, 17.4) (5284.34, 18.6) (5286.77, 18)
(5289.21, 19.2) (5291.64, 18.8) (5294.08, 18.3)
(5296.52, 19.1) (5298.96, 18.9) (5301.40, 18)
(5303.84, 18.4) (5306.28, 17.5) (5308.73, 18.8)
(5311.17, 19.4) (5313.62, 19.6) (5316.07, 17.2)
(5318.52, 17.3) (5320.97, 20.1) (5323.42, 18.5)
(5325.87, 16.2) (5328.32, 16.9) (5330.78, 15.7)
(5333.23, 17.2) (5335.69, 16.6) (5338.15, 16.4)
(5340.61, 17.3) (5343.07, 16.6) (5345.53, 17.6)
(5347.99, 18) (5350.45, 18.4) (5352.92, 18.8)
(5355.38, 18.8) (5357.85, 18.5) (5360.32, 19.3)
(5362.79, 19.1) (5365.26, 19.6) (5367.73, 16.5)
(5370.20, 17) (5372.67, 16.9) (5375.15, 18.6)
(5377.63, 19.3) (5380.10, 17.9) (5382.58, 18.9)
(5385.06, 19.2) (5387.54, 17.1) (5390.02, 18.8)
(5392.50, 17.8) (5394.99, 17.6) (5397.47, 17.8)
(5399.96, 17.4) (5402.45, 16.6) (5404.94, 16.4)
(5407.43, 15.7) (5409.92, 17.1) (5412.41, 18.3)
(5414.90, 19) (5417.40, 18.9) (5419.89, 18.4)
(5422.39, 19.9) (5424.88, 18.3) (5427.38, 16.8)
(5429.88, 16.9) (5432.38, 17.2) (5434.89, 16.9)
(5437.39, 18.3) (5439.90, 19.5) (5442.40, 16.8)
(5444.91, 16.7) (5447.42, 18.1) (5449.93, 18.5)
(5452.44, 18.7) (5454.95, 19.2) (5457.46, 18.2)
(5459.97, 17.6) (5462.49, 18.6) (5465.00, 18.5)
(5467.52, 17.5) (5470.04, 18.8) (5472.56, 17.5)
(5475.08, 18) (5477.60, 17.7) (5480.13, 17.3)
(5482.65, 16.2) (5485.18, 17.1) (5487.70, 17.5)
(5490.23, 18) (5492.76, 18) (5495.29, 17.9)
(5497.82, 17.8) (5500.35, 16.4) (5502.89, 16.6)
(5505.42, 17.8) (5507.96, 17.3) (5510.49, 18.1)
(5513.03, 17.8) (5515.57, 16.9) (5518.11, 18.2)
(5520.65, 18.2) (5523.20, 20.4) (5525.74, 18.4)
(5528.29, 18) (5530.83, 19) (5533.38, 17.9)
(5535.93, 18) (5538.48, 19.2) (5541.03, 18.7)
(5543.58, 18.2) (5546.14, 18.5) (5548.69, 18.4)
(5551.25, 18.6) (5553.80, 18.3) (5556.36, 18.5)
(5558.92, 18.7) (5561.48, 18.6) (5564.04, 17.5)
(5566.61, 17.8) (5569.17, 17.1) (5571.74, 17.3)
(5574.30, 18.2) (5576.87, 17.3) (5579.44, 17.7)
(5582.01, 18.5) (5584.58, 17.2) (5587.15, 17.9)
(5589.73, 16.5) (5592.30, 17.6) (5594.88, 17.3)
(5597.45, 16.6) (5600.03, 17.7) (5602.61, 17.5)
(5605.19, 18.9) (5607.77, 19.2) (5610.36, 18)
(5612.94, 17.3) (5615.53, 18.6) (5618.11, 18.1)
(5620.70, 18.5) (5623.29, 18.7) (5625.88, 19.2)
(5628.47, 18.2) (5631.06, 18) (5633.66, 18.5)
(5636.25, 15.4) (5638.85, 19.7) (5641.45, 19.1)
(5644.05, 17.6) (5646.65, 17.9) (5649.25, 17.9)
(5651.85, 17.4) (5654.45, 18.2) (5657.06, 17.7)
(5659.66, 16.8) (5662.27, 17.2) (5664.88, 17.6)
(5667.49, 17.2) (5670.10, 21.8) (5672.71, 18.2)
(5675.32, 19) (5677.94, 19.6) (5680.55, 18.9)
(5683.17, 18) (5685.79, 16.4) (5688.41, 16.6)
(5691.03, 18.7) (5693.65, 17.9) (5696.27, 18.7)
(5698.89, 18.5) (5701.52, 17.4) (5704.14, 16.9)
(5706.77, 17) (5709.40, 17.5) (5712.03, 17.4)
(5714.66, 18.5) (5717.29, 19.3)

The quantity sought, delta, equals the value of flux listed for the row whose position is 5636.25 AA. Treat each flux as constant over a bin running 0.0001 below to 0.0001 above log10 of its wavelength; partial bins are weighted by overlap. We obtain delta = 15.4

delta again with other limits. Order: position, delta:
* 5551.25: 18.6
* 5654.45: 18.2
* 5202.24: 15.6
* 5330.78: 15.7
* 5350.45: 18.4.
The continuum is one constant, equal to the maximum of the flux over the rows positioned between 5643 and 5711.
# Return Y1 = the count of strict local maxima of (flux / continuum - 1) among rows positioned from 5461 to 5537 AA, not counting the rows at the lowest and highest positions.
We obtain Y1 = 6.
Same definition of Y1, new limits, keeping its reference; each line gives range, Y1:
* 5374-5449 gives 8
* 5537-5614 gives 10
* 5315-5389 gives 9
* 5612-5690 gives 8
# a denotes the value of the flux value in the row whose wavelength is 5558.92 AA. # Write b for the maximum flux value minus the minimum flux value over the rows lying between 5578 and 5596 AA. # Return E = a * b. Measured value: 37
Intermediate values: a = 18.7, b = 2.0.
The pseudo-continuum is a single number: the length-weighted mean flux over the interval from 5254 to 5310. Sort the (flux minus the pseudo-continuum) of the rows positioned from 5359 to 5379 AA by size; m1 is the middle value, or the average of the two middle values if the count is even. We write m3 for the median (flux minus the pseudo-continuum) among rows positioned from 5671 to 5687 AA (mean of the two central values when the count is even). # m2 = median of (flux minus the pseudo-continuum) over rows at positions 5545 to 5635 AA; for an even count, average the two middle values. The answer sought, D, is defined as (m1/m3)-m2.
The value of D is 0.6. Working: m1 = 1.5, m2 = 0.7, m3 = 1.15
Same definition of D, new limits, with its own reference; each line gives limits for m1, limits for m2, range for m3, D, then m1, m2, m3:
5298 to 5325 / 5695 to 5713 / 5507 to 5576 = 1.4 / 1.1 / 0.0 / 0.80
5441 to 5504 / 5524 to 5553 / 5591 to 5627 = -0.4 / 0.4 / 1.0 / 0.65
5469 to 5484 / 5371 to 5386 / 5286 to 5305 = -1.2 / 0.2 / 1.4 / 1.20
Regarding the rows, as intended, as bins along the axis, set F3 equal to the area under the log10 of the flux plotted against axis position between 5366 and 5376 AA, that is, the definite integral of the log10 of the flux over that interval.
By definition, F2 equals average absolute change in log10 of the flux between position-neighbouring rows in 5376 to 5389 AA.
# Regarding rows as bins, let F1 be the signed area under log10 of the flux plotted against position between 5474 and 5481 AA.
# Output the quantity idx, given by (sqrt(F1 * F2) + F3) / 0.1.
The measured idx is 129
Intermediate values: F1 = 9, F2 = 0.0284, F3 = 12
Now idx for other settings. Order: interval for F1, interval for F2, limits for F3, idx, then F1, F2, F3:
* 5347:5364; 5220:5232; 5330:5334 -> 56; 22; 0.0236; 5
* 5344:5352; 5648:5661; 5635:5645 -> 129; 10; 0.0166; 13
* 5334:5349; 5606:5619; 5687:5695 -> 106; 18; 0.0221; 10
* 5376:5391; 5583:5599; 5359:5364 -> 70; 19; 0.0212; 6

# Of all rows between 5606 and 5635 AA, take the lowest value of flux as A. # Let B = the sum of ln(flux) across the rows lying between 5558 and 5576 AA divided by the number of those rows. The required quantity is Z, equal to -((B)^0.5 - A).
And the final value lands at 15.6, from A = 17.3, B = 2.88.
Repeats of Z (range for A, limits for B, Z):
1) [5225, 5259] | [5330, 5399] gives 14.0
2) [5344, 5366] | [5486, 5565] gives 15.9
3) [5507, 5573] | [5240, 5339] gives 15.2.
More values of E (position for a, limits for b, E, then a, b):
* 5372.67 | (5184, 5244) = 81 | 16.9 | 4.8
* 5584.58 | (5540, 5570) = 28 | 17.2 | 1.6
